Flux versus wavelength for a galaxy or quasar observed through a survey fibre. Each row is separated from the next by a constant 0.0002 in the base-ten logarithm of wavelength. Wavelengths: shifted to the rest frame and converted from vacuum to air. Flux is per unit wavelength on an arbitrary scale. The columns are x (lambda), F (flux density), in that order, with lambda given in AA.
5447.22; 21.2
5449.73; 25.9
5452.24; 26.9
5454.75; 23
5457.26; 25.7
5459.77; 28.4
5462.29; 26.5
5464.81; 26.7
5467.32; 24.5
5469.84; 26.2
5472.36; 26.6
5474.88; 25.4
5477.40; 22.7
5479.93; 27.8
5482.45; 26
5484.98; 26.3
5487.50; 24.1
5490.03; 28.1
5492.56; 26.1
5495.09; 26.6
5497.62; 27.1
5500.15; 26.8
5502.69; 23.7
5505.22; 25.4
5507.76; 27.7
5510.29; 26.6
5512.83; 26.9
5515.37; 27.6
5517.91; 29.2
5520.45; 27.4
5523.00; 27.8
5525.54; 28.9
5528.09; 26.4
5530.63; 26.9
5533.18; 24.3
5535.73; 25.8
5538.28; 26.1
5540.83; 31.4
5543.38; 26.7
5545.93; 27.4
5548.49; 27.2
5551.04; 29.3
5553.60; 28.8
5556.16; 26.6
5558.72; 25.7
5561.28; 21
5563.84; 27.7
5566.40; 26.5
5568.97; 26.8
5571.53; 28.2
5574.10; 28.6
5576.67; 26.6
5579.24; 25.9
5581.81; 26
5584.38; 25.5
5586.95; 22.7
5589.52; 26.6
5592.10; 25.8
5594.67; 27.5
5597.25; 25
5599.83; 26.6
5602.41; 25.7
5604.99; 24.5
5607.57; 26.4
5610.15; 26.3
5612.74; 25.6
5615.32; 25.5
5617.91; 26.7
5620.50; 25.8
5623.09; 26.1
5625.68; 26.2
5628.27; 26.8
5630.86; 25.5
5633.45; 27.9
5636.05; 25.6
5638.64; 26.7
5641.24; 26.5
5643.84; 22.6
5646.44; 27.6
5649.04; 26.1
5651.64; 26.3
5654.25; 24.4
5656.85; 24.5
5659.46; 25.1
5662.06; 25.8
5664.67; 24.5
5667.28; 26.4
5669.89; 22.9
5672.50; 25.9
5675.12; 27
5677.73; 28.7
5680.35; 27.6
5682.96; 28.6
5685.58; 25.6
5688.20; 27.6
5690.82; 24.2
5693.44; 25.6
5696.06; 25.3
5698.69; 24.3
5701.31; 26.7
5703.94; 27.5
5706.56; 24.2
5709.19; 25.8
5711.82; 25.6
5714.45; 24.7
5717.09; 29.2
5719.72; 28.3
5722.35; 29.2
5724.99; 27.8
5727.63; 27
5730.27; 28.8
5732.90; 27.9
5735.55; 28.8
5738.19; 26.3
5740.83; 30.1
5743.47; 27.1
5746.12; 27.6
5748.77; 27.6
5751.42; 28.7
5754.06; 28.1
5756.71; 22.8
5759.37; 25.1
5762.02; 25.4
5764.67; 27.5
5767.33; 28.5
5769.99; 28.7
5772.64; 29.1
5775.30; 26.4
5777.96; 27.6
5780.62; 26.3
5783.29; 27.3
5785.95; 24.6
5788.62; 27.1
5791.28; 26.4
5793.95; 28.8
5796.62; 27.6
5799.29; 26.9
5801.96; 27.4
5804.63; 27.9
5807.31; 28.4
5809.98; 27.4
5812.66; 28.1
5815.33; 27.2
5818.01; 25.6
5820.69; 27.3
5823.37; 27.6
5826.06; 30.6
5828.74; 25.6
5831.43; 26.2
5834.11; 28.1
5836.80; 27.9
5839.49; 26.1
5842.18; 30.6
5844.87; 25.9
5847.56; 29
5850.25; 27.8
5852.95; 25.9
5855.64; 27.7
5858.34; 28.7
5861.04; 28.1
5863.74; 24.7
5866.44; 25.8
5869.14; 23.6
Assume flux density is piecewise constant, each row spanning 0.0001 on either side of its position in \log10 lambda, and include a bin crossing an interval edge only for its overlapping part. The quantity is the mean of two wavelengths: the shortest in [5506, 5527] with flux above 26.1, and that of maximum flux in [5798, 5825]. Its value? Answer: 5657.5 AA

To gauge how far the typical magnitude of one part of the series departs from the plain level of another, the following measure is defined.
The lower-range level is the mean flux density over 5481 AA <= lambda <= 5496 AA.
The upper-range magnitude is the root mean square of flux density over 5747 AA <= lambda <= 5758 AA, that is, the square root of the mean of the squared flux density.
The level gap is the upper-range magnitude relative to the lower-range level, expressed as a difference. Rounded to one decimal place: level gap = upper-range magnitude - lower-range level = 0.7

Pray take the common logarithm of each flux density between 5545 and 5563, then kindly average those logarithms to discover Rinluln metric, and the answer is 1.42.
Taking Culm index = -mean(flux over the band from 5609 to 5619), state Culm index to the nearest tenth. -26.0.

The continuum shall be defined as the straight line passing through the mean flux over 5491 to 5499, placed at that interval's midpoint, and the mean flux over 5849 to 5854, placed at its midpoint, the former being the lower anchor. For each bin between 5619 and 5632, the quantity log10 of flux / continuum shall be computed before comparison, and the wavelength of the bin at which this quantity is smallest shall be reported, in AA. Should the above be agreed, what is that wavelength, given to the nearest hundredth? 5630.86 AA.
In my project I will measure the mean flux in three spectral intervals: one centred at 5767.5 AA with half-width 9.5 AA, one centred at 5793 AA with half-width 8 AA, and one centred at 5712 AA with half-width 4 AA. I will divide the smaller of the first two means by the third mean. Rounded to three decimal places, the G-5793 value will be 1.060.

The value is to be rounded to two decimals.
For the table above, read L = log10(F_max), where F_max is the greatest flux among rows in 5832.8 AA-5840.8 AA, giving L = 1.45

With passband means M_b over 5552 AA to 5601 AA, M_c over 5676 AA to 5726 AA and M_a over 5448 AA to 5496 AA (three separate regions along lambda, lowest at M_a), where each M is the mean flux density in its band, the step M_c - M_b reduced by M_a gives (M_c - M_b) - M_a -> -25.5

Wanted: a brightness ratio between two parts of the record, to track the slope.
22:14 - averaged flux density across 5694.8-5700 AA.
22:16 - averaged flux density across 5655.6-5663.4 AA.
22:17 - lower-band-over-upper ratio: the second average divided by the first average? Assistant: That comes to 1.01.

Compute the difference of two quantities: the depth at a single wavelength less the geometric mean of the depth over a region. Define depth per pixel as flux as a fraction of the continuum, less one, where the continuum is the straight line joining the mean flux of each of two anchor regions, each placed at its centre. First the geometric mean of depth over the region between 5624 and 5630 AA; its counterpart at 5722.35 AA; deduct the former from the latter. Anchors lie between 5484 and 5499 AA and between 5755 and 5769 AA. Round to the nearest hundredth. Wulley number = 0.12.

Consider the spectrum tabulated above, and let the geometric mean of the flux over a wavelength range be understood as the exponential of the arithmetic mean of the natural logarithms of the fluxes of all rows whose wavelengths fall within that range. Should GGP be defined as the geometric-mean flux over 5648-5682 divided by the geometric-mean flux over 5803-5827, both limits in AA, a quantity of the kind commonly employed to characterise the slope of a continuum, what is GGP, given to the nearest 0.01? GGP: 0.93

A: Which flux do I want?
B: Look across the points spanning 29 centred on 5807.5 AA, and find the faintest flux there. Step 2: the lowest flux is 25.6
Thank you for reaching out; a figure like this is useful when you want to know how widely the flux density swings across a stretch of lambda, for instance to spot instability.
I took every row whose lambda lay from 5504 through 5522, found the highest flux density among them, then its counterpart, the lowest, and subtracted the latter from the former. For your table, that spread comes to 3.8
